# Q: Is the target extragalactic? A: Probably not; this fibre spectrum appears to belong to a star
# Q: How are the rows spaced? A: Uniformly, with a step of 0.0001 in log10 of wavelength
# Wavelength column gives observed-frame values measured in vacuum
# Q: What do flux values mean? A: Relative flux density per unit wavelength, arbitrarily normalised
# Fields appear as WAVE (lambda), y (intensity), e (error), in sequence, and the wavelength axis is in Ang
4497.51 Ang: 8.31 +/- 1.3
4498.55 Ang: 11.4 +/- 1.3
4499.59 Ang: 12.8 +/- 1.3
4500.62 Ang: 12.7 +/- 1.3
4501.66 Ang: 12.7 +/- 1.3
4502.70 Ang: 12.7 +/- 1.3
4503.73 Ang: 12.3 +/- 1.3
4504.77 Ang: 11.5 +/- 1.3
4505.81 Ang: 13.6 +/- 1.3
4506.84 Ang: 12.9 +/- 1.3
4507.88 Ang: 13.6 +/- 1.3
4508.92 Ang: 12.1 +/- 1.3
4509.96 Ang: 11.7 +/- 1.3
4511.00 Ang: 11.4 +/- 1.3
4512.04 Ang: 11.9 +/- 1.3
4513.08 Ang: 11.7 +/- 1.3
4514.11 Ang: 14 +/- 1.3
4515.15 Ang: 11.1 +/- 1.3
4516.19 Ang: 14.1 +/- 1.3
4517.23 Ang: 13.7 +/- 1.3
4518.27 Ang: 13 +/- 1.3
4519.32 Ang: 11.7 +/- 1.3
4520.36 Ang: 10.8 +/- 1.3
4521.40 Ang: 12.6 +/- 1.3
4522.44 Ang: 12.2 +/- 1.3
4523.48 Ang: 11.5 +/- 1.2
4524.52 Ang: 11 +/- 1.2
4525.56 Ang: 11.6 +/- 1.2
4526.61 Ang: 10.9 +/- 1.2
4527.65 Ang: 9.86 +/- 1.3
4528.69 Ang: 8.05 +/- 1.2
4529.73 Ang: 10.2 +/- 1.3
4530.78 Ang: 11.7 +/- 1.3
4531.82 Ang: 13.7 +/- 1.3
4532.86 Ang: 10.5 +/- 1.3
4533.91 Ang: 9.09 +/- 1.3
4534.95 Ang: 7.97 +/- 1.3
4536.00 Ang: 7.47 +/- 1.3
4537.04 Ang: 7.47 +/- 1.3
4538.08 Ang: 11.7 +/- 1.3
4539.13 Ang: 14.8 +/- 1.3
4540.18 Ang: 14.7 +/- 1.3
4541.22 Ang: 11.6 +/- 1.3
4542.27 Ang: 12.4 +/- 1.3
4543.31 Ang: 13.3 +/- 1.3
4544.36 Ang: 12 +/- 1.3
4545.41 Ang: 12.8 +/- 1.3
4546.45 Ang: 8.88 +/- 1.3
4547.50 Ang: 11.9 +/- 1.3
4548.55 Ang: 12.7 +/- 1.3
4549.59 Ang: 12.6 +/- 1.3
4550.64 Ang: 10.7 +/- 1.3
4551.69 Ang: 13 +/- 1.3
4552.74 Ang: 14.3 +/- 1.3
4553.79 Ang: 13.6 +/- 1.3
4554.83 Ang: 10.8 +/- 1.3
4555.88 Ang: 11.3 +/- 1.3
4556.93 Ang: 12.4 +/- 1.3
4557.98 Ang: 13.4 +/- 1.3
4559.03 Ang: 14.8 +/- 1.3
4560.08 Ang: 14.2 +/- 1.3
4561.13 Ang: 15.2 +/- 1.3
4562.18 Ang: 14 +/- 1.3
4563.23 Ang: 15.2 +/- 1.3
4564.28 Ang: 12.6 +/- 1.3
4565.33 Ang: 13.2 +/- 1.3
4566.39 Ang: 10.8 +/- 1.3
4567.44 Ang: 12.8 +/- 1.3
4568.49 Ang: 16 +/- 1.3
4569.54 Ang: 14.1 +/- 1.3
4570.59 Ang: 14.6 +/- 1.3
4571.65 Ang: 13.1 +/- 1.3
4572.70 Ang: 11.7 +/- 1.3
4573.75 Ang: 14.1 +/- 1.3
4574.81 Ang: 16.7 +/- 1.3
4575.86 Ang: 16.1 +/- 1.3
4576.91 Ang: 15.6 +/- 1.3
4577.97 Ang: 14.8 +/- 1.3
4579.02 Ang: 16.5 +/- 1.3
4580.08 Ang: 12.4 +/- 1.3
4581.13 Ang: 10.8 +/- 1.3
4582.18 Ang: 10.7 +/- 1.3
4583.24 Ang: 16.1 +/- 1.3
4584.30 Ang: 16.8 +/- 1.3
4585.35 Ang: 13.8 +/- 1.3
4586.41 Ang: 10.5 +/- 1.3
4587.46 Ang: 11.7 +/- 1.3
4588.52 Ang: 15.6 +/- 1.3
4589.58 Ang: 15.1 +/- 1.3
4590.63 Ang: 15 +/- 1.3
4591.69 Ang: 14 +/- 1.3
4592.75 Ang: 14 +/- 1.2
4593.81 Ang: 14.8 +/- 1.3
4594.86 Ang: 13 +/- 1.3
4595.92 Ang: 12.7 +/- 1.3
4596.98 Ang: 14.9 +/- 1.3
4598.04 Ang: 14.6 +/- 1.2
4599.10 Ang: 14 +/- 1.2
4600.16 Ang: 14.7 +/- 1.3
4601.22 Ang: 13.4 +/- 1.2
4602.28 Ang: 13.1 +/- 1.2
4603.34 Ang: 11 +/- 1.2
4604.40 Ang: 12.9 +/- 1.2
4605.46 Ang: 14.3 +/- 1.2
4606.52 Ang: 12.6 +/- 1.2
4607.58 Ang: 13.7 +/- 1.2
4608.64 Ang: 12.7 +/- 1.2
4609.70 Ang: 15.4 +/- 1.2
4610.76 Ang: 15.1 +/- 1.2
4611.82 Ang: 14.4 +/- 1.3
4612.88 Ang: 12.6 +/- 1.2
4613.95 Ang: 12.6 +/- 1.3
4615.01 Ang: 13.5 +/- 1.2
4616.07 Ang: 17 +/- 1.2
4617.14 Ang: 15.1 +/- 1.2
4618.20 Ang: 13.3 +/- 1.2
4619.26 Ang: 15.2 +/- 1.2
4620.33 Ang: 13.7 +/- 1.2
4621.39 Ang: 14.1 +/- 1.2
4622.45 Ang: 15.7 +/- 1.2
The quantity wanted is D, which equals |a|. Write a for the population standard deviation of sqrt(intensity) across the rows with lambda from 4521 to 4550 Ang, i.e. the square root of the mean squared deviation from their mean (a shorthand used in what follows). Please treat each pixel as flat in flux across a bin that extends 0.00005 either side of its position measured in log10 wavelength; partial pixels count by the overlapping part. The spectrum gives 0.304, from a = 0.304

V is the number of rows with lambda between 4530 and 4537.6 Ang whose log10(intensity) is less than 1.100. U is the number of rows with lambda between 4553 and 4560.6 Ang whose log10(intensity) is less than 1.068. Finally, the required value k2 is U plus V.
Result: 8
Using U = 2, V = 6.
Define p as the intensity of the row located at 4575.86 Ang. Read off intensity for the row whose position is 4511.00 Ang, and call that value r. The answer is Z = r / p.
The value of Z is 0.71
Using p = 16.1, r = 11.4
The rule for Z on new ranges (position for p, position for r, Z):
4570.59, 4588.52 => 1.07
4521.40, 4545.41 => 1.02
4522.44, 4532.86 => 0.86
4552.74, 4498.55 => 0.80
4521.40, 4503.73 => 0.98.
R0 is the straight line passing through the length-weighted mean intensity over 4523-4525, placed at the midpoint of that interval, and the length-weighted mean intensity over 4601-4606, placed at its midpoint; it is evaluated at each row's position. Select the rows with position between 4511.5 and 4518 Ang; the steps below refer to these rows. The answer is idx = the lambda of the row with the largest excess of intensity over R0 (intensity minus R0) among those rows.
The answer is 4516.19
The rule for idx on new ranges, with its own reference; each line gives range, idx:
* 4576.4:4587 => 4584.30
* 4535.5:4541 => 4539.13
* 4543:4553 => 4552.74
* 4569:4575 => 4574.81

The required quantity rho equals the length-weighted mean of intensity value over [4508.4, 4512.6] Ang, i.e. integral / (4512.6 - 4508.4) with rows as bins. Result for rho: 11.8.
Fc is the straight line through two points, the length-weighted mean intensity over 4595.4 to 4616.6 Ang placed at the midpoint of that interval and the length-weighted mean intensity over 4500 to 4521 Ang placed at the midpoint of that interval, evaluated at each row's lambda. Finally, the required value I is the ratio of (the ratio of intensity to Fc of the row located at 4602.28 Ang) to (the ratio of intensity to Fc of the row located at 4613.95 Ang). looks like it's 1.05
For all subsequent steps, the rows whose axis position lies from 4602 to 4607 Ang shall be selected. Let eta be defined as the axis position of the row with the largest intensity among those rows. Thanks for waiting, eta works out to 4605.46 Ang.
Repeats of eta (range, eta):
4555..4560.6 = 4559.03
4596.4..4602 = 4596.98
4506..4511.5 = 4507.88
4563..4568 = 4563.23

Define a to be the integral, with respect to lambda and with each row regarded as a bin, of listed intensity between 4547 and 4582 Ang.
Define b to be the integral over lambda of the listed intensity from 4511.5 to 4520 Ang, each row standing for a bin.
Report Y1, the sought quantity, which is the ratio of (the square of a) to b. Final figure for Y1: 2081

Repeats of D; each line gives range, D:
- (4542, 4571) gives 0.222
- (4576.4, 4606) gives 0.236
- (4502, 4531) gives 0.195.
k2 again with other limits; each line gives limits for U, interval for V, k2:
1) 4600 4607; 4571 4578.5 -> 2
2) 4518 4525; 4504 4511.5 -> 7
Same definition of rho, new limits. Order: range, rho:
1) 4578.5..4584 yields 13.4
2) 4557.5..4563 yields 14.4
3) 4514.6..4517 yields 12.7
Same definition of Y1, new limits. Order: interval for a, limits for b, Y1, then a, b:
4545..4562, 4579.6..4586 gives 543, 216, 86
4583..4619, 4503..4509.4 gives 3100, 502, 81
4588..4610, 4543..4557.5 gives 528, 305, 176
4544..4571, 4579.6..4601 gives 418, 351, 294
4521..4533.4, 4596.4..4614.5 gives 77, 138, 247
